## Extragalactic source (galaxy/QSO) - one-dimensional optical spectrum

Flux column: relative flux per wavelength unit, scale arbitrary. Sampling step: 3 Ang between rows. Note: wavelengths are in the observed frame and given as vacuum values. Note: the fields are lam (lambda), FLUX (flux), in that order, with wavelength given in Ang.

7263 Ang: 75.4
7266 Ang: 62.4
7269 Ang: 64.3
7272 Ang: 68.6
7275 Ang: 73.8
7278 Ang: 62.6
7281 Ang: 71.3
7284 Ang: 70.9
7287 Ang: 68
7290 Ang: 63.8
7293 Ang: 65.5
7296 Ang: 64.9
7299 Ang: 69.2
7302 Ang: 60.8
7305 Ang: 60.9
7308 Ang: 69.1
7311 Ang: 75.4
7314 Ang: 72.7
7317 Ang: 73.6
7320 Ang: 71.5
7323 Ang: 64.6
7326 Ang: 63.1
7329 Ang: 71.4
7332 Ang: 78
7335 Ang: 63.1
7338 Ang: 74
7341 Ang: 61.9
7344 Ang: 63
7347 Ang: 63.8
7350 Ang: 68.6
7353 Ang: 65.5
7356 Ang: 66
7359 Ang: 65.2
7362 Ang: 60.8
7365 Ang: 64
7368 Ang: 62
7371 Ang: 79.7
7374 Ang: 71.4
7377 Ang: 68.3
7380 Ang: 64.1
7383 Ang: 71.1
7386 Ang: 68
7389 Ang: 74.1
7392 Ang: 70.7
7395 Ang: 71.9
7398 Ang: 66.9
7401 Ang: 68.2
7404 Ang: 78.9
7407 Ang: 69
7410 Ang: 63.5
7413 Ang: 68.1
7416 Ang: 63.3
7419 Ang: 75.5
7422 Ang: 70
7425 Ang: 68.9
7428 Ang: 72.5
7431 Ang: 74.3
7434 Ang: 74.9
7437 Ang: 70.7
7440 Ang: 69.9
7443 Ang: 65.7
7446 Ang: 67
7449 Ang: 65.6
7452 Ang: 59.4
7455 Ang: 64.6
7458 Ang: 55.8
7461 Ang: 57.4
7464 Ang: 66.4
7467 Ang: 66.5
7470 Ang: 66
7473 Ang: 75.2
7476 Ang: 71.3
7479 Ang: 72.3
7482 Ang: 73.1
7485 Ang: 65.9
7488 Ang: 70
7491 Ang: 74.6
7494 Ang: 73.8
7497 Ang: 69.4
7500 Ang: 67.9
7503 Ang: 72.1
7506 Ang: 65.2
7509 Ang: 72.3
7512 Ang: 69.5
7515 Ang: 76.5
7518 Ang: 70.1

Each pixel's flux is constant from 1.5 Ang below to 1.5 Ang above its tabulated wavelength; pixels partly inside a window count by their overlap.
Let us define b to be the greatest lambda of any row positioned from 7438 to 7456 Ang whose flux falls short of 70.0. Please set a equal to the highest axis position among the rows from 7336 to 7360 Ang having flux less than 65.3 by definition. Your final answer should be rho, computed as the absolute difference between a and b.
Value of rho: 96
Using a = 7359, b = 7455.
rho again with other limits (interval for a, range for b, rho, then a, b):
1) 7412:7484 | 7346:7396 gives 75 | 7461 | 7386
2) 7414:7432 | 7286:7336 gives 81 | 7416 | 7335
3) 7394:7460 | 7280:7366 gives 93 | 7458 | 7365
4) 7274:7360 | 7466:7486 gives 126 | 7359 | 7485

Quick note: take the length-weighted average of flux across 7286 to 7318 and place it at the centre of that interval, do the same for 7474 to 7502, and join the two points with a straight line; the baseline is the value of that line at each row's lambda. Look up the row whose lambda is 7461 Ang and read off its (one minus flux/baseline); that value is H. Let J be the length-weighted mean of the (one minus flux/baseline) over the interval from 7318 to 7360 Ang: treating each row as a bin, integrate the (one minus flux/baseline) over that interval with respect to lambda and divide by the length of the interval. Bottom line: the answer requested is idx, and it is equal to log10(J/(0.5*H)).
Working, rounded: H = 0.186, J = 0.01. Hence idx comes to -0.8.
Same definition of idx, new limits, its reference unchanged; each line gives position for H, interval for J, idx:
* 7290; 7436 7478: 0.4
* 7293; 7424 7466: 0.6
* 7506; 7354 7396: -0.7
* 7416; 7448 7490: 0.1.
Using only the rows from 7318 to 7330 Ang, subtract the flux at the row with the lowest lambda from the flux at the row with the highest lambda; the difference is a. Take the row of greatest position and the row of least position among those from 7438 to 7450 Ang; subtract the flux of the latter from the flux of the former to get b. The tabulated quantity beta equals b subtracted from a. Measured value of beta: 4.2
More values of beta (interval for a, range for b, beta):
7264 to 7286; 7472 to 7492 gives 9.1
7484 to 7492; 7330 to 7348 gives 22.9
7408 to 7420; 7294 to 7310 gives 7.8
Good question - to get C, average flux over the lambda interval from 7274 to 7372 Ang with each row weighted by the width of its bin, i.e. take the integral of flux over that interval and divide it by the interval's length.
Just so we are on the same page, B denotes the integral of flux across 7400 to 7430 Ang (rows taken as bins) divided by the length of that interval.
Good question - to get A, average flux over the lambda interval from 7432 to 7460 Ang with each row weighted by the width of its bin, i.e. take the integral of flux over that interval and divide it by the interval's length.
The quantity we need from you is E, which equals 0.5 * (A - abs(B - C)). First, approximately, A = 66.0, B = 69.9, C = 67.4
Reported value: 31.8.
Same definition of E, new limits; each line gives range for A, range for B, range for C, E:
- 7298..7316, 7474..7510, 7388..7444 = 33.9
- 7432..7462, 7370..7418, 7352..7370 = 30.0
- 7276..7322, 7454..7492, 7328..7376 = 33.9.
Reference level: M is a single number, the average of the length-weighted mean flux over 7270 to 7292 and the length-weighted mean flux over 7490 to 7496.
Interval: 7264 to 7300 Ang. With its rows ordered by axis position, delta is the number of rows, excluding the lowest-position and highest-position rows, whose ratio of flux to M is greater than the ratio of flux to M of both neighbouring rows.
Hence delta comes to 3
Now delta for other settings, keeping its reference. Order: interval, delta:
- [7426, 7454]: 2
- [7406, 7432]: 2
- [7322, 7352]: 2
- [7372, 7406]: 3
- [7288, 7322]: 4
